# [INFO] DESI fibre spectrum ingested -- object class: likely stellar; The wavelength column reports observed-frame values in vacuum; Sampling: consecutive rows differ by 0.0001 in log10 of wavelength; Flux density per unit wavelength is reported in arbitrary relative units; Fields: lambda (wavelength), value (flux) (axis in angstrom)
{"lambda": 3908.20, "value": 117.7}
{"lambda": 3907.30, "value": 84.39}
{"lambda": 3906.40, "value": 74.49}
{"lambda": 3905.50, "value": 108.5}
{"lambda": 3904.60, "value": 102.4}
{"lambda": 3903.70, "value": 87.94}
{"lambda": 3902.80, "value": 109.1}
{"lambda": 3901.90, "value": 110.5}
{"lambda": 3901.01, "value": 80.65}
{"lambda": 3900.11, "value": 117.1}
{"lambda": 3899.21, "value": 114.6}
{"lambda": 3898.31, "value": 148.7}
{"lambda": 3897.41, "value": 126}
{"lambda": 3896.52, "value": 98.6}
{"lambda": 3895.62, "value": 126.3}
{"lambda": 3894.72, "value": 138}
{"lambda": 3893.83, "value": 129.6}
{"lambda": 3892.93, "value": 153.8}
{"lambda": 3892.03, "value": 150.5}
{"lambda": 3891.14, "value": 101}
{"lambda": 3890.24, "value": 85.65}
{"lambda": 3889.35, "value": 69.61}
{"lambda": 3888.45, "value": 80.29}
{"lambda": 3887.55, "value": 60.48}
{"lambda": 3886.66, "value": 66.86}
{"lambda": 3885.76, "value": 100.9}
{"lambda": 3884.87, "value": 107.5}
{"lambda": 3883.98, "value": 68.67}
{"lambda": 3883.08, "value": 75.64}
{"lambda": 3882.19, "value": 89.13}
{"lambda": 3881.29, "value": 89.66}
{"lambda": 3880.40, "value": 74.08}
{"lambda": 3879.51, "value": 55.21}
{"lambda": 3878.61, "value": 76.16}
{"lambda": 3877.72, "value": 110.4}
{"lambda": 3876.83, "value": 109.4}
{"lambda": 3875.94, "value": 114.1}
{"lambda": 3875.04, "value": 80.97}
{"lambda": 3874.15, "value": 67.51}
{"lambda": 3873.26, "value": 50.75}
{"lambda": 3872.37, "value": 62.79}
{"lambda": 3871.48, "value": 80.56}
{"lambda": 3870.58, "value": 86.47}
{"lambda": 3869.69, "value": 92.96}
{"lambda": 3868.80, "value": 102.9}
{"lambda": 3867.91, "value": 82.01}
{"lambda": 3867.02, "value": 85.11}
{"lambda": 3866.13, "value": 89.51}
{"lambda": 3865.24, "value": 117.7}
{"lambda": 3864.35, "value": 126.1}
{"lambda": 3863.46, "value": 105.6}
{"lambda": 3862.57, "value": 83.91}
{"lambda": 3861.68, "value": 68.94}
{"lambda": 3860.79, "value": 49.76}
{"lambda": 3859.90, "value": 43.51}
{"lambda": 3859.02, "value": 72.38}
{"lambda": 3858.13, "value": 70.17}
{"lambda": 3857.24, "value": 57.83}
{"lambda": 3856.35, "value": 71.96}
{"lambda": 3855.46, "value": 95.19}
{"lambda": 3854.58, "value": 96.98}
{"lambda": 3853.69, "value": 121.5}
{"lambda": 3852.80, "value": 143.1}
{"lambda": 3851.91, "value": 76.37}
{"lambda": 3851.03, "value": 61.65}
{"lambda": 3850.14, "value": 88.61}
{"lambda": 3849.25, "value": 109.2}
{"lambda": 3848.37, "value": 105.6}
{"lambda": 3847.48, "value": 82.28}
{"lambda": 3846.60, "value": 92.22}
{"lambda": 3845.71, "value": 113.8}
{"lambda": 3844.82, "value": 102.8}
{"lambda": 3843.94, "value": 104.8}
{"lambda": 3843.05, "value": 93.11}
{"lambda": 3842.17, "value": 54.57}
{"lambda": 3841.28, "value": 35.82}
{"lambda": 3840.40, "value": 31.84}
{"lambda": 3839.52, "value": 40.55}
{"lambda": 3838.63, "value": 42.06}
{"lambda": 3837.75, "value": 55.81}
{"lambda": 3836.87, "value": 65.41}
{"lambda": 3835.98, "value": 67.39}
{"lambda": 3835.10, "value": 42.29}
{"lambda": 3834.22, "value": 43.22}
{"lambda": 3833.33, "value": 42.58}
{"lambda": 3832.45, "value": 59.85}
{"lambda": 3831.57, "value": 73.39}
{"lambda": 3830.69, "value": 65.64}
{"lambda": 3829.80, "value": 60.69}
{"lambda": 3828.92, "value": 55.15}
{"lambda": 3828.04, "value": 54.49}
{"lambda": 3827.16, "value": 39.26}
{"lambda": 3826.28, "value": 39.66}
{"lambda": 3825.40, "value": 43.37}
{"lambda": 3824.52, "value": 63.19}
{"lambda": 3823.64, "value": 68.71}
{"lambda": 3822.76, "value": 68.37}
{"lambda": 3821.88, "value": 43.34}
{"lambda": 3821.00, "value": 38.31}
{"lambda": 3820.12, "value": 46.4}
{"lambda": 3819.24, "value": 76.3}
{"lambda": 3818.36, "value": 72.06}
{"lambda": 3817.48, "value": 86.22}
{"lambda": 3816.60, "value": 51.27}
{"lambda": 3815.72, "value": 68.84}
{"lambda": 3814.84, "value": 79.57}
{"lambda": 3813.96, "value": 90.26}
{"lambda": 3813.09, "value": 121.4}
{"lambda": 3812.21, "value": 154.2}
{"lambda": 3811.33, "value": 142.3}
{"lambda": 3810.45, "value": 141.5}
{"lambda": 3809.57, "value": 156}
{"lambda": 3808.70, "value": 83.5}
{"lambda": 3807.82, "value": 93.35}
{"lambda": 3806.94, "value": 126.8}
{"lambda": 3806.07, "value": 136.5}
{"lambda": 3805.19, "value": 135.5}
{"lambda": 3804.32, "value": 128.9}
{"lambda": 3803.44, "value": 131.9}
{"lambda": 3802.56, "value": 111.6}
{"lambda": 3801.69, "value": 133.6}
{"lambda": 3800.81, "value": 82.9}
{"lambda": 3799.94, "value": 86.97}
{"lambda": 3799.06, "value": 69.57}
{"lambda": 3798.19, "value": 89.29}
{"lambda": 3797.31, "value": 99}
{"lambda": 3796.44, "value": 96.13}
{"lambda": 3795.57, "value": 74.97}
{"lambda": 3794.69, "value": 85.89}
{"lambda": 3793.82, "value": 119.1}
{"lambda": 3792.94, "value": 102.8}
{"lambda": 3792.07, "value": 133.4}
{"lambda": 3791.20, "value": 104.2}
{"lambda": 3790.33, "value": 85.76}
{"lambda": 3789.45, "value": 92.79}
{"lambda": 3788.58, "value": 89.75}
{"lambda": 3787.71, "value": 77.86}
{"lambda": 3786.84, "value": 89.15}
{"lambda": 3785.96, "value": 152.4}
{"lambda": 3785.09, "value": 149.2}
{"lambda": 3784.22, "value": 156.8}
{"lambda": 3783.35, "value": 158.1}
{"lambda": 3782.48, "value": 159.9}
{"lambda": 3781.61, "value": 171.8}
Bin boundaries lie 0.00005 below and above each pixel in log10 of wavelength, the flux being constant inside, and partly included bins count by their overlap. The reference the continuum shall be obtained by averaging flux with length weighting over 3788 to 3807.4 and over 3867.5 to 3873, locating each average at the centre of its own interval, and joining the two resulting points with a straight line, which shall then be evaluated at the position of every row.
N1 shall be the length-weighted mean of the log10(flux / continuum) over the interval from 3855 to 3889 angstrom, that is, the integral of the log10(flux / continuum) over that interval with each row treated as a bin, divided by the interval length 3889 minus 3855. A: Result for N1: -0.02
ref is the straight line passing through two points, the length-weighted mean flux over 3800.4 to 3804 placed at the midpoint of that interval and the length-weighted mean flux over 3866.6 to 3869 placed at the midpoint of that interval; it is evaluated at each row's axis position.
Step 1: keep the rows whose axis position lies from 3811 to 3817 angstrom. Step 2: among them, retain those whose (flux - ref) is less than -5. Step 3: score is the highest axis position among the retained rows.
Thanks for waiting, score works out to 3816.60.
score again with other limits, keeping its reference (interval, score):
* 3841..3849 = 3847.48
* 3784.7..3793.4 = 3792.94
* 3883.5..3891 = 3889.35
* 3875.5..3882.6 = 3880.40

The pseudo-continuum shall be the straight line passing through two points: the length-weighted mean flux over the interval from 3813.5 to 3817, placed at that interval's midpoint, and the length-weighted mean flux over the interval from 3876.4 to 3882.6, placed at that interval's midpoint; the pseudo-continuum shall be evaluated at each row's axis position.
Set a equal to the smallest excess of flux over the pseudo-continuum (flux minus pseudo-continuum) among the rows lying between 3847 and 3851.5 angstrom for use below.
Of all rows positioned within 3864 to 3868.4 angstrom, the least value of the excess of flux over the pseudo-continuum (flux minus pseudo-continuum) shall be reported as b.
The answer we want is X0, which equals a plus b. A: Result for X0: -21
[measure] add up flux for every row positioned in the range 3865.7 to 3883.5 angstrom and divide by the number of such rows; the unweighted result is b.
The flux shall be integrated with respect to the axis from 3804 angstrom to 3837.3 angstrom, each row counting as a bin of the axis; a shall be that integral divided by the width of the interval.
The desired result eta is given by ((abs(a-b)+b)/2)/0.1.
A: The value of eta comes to 441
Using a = 79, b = 84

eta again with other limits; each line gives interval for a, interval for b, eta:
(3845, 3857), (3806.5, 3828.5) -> 481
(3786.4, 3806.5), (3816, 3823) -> 512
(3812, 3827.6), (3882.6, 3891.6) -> 475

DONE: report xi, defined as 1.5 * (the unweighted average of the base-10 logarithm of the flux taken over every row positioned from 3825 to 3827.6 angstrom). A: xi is 2.41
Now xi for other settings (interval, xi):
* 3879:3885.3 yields 2.84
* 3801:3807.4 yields 3.17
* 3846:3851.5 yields 2.92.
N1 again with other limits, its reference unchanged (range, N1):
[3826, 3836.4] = -0.26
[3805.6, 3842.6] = -0.17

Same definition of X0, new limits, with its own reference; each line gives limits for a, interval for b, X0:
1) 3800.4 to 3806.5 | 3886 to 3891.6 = -15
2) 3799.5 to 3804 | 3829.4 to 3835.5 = -22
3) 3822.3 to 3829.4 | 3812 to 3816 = -41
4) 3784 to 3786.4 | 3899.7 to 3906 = 72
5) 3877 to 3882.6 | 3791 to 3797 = -25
